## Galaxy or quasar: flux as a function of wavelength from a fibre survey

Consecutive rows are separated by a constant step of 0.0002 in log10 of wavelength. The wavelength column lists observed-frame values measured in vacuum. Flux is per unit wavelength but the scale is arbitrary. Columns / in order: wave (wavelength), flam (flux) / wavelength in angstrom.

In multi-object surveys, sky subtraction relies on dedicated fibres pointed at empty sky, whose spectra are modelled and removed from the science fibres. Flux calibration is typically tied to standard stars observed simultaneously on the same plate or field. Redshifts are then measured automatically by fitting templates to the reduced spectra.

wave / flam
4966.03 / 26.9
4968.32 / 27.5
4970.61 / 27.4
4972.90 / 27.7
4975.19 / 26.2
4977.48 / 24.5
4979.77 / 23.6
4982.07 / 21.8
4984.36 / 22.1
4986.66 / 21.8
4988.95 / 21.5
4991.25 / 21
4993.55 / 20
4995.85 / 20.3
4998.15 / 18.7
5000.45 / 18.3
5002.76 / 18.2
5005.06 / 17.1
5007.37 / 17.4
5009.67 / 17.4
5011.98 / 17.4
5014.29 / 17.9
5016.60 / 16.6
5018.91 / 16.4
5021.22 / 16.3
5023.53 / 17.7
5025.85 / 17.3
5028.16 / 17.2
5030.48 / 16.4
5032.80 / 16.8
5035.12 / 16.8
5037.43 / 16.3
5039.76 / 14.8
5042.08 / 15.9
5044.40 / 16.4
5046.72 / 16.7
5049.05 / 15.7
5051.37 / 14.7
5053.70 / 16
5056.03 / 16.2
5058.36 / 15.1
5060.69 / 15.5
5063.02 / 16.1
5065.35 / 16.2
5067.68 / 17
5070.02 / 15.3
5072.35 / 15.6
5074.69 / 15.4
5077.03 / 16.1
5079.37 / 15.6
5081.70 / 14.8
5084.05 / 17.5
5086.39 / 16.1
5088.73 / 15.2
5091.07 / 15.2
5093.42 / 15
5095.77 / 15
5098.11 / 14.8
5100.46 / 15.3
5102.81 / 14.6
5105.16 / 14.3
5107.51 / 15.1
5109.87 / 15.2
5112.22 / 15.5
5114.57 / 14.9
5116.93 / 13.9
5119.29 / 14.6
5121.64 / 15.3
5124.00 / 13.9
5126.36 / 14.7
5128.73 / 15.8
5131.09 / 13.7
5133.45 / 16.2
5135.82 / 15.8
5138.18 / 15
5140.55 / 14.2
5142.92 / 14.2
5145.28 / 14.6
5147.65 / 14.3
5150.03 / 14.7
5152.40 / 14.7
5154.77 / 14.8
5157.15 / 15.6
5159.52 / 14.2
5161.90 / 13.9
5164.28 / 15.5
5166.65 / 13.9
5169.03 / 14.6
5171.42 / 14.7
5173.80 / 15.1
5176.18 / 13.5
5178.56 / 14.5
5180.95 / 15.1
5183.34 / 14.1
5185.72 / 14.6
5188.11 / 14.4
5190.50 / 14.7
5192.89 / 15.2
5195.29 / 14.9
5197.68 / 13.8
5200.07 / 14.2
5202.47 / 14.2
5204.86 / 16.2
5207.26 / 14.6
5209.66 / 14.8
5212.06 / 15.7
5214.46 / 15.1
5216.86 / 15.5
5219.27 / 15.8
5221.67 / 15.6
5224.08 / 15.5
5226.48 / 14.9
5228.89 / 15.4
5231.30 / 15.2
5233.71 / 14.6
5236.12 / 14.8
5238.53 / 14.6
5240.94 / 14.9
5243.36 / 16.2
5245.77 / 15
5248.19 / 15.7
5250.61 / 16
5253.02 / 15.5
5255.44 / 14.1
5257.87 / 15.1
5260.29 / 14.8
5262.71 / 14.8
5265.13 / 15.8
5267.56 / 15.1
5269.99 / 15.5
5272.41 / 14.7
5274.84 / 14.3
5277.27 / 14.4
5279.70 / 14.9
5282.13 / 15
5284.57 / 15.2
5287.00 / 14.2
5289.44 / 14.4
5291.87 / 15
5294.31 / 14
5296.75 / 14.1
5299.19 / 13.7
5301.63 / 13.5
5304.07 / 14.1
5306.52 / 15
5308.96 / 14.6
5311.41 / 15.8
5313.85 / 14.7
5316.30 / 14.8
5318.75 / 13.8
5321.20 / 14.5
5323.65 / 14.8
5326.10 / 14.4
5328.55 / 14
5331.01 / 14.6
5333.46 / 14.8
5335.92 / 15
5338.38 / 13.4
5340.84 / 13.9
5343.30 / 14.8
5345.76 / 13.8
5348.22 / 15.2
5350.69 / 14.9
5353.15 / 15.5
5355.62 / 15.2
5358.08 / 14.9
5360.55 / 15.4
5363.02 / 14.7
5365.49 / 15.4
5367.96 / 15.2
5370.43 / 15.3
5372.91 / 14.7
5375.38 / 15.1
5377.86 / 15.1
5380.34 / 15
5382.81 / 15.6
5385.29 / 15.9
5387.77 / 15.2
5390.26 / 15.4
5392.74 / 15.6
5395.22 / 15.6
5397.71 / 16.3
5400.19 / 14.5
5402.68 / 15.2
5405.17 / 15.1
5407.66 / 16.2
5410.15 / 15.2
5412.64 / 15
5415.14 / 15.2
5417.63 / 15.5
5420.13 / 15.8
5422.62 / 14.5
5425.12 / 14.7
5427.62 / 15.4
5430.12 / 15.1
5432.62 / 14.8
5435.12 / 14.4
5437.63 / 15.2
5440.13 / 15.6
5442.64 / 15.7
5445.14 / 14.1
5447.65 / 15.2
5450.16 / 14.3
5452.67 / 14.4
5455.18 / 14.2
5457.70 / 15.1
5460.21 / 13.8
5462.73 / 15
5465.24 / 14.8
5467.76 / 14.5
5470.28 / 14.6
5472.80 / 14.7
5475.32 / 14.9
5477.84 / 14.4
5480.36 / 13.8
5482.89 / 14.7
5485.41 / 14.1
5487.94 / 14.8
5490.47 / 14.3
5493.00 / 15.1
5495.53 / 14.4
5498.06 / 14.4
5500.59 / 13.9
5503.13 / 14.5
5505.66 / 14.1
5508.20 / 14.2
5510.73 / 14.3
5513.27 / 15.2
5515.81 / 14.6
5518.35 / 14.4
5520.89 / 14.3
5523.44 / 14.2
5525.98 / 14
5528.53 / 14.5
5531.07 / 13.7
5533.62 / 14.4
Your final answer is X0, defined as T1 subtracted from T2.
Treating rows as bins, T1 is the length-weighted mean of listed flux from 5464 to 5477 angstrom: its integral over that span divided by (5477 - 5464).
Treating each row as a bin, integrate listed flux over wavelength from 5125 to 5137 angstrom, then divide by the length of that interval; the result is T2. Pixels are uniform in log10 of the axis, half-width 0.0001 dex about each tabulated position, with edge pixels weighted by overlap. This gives 0.5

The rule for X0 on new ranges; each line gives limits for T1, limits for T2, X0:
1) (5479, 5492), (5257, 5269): 0.8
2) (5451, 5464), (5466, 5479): 0.1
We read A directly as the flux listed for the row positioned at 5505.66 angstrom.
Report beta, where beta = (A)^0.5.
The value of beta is 3.75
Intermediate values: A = 14.1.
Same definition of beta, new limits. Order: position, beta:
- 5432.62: 3.85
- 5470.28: 3.82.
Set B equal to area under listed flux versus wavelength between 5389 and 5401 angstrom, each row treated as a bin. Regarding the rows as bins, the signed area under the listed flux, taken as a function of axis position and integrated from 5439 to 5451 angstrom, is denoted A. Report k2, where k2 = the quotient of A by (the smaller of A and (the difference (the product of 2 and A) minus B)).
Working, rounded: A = 180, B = 186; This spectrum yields 1.04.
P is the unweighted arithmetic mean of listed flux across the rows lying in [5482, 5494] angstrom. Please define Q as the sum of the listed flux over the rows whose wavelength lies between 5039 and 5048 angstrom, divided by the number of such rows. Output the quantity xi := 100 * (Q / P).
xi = 109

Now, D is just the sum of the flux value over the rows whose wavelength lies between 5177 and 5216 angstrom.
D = 236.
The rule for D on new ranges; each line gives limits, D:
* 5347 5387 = 243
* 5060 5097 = 252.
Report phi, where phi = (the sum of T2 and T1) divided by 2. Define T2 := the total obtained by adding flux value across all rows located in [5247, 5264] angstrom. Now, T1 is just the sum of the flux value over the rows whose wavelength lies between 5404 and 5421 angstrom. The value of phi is 107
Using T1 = 108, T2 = 106.0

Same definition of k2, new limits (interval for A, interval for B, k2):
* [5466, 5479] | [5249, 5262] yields 1.03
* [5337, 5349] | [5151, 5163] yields 1.03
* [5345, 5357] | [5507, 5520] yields 1.06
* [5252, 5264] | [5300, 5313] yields 1.07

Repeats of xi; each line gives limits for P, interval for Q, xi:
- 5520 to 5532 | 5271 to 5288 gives 104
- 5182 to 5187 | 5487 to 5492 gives 101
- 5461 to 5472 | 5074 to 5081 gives 107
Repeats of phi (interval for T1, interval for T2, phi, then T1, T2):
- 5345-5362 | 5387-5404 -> 106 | 105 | 107.8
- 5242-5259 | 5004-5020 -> 114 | 108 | 120.2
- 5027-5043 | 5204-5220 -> 111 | 114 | 107.7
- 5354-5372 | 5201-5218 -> 106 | 106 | 106.1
